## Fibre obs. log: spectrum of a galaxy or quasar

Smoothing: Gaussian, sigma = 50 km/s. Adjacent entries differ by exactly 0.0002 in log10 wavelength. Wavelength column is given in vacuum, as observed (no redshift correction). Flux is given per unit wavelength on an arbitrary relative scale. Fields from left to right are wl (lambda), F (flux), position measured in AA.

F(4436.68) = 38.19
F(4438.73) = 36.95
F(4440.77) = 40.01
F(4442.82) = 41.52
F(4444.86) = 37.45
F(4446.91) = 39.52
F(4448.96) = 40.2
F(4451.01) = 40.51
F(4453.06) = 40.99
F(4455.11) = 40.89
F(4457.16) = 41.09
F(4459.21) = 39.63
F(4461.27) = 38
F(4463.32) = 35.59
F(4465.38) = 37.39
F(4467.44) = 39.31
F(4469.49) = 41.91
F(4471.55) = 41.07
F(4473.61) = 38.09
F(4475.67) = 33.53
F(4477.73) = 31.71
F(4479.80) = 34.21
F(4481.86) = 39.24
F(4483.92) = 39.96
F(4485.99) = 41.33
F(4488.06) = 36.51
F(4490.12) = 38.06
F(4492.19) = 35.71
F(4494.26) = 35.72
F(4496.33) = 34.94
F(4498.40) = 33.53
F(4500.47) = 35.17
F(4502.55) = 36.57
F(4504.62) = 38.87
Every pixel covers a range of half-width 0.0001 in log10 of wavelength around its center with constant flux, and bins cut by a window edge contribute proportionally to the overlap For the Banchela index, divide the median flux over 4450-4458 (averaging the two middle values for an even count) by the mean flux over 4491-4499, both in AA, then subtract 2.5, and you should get -1.33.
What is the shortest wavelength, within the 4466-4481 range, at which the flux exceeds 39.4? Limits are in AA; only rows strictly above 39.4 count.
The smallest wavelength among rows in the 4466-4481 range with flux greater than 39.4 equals 4469.49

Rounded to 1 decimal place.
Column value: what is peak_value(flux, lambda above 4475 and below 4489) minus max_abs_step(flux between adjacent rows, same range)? 36.3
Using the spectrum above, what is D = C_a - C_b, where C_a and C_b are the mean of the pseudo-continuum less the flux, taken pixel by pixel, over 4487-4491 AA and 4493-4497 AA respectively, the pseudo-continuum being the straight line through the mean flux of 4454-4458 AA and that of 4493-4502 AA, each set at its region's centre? -1.0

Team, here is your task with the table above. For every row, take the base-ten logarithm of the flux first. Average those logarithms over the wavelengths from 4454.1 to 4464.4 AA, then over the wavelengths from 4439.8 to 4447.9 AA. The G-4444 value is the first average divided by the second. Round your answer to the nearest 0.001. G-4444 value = 0.996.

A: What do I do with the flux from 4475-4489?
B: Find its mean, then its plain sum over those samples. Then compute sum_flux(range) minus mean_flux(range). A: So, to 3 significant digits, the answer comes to 220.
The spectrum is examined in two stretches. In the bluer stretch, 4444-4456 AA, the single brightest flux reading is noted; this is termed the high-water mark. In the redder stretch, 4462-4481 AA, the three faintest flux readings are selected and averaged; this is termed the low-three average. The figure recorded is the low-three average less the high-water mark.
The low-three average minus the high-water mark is -7.84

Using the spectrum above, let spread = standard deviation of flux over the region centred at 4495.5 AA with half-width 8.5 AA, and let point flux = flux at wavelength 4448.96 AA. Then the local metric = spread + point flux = 41.5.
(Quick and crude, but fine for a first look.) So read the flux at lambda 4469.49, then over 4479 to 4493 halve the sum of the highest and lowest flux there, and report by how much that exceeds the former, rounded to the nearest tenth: -4.1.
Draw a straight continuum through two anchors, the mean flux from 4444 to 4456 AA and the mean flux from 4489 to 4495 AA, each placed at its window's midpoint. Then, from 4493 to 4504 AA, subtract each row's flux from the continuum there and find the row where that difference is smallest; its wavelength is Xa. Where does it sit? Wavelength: 4502.55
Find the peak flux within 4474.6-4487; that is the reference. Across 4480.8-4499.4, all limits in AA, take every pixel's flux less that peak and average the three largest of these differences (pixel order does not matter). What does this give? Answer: -1.2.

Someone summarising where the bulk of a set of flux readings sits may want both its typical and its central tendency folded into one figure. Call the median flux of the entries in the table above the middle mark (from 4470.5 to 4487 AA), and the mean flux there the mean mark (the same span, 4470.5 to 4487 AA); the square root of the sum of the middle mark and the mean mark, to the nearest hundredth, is 8.72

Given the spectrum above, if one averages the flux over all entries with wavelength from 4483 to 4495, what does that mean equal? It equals 37.9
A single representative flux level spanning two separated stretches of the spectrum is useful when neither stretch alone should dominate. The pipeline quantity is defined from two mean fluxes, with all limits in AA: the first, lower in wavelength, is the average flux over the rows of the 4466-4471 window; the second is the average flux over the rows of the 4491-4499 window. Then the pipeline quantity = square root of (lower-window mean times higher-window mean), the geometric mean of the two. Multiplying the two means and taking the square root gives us 37.7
